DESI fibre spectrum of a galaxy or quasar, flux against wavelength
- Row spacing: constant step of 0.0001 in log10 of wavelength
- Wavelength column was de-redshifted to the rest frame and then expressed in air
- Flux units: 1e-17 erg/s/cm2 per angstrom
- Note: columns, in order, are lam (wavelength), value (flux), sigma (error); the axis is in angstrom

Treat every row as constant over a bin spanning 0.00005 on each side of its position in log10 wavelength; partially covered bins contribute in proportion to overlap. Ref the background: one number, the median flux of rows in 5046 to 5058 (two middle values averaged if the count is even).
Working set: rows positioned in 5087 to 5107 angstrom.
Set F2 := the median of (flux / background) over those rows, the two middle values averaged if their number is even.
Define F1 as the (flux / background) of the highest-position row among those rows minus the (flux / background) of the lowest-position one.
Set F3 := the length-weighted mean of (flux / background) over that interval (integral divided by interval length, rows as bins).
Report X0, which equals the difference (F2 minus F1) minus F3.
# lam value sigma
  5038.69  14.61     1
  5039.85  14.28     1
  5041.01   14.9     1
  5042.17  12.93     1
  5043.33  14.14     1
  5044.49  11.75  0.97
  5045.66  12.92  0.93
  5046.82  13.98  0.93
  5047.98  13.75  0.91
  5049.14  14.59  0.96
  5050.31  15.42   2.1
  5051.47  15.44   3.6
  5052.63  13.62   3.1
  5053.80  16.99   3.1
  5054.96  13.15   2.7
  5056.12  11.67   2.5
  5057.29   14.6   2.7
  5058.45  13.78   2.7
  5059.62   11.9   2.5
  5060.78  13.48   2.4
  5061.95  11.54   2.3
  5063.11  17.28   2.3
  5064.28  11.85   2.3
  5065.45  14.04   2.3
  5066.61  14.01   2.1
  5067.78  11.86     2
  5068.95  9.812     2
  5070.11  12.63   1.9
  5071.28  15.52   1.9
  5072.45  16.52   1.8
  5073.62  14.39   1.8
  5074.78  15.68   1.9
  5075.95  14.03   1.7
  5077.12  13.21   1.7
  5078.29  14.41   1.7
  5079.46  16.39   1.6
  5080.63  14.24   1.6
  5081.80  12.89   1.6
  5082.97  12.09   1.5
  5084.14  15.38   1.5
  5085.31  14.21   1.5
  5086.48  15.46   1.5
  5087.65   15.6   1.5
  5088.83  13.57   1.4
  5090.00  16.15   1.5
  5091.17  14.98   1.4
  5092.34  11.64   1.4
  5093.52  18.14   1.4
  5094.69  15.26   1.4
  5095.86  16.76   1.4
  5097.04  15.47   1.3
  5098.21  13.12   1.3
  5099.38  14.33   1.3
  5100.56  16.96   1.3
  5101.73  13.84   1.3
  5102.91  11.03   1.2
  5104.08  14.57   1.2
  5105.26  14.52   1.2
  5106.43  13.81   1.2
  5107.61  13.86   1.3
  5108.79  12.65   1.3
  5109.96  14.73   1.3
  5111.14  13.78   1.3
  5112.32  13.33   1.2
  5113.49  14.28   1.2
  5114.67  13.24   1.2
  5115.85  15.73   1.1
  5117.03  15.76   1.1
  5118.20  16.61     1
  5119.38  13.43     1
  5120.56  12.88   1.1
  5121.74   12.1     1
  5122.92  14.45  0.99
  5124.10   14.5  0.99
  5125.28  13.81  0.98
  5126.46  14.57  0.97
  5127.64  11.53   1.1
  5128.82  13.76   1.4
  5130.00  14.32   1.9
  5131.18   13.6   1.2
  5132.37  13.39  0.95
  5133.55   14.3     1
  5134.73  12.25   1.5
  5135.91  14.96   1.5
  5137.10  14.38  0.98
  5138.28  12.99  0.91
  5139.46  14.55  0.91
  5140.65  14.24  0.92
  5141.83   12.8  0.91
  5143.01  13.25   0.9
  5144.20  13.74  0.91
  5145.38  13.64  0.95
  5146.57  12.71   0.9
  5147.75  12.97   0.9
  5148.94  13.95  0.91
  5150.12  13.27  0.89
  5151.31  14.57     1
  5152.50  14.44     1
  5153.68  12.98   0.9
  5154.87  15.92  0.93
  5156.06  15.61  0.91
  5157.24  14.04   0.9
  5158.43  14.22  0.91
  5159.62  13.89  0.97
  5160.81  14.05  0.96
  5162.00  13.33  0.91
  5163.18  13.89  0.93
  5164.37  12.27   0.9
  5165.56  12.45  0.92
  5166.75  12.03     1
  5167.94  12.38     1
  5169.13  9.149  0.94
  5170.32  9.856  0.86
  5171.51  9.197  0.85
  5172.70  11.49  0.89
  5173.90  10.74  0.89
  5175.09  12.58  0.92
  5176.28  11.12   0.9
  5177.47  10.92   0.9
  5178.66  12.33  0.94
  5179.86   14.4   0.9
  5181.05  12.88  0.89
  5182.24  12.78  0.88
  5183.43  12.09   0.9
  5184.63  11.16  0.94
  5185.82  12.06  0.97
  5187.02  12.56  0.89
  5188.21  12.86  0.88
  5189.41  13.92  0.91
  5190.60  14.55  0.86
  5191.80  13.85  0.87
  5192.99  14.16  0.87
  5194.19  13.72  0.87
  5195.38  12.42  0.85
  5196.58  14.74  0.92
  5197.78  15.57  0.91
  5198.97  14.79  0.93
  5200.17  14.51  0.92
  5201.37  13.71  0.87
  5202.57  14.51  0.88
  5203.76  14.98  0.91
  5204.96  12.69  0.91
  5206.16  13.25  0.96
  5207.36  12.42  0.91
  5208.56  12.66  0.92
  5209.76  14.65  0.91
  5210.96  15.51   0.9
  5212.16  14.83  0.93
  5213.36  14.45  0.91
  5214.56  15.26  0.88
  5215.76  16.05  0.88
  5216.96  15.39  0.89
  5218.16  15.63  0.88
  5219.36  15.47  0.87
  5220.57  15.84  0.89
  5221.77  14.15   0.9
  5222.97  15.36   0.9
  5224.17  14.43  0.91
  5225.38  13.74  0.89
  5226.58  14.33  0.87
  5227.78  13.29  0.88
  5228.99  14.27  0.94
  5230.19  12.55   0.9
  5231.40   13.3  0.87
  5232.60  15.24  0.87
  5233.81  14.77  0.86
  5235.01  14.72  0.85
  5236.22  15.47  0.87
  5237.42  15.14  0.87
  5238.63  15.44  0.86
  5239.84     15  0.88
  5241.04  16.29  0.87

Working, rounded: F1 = -0.13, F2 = 1.02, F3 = 1.03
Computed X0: 0.12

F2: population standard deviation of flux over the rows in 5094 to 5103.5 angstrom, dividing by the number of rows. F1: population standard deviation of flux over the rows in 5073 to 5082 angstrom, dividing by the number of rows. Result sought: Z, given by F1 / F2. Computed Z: 0.59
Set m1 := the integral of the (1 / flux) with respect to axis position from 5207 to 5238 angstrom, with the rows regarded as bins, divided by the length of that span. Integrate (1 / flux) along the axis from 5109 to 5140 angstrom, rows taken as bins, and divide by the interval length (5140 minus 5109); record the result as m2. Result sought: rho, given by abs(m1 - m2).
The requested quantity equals 0.003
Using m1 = 0.069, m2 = 0.072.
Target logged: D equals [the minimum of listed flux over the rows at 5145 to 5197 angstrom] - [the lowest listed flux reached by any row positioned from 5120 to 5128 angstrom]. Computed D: -2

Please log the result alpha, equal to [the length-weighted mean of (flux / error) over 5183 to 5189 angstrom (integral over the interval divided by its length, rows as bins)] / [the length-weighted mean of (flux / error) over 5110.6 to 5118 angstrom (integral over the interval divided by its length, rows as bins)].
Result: 1.1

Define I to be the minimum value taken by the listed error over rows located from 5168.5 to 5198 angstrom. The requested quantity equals 0.85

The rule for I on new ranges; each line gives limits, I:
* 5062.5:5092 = 1.40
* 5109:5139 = 0.91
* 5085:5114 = 1.20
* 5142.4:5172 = 0.85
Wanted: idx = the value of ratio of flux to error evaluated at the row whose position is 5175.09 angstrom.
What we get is 13.7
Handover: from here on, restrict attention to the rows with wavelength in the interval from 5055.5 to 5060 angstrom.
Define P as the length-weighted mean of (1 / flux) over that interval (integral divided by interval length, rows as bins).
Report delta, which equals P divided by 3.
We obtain 0.026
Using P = 0.077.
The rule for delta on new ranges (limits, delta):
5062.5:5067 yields 0.024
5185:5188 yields 0.027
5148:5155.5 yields 0.024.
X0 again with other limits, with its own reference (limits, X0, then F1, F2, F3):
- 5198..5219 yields -0.05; 0.06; 1.03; 1.01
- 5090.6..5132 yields 0.10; -0.10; 1.00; 0.99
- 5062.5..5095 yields 0.14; -0.14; 1.00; 1.00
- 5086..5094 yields -0.16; 0.19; 1.08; 1.05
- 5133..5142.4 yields 0.14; -0.11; 1.00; 0.97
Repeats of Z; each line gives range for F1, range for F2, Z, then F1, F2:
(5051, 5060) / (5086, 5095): 0.94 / 1.7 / 1.8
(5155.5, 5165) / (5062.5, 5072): 0.40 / 0.9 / 2.2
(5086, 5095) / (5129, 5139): 2.14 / 1.8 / 0.8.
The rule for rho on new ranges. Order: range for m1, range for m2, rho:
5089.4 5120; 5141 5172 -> 0.008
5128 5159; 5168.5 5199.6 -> 0.009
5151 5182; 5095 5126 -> 0.009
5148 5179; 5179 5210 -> 0.006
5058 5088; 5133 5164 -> 0.001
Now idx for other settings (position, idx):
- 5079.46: 10.2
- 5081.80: 8.1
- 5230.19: 13.9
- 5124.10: 14.6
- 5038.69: 14.6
